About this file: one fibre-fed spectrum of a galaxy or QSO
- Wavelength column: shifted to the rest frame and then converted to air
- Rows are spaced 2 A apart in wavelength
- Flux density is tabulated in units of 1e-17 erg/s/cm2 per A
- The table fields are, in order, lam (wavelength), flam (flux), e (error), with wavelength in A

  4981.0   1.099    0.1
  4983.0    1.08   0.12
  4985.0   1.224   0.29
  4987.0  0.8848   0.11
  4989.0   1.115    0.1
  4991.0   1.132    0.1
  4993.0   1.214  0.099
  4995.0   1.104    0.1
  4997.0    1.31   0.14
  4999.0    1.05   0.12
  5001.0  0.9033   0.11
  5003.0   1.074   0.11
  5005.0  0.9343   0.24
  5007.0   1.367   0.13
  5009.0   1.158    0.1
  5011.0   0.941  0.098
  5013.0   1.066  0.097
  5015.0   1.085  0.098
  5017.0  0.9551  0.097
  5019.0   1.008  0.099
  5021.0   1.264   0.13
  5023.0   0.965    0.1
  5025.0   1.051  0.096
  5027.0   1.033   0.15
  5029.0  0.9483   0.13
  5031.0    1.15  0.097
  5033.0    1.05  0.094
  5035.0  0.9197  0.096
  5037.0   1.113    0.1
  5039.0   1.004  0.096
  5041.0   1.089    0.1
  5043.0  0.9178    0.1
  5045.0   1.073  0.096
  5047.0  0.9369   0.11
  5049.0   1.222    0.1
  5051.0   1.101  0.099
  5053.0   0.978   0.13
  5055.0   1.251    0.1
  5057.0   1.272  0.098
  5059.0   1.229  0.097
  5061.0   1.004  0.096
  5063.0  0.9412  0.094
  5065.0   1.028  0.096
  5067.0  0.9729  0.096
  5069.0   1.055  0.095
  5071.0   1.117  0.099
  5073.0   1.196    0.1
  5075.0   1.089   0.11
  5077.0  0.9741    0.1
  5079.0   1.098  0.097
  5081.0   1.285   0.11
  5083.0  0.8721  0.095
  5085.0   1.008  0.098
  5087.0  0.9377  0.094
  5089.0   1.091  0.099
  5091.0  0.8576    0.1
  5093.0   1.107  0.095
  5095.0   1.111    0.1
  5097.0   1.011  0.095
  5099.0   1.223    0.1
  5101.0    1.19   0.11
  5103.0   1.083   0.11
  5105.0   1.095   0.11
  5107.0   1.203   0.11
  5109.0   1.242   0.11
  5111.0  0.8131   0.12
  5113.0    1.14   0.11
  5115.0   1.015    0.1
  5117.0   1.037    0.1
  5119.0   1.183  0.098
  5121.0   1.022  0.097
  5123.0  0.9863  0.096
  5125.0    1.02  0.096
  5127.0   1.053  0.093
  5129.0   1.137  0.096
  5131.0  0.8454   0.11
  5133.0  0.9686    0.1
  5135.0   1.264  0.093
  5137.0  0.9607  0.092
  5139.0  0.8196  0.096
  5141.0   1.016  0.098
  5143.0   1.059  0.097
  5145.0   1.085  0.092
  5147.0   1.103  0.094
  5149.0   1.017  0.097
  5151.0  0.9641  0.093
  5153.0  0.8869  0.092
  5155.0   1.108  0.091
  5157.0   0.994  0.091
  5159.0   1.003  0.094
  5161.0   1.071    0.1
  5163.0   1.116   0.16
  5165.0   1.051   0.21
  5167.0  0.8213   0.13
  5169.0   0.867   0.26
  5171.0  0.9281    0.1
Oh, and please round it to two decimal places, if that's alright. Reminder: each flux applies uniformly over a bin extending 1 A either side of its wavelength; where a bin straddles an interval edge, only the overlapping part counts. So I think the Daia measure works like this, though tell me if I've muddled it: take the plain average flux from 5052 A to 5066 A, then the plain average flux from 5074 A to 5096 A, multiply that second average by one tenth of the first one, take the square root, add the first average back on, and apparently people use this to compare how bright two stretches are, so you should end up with 1.44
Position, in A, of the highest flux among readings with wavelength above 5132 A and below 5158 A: 5135.0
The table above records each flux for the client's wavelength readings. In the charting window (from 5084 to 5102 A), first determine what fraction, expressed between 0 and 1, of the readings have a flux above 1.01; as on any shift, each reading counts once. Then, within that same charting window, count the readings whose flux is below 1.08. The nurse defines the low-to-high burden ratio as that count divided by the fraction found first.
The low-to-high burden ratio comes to 6.0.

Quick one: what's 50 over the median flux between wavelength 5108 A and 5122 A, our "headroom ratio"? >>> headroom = 48.2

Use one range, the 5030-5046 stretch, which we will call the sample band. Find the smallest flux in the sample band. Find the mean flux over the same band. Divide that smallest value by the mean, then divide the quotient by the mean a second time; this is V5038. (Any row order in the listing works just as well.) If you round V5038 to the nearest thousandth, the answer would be 0.849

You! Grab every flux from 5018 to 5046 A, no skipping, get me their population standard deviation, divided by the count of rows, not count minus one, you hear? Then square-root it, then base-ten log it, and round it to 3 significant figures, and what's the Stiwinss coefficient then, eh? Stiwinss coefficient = -0.519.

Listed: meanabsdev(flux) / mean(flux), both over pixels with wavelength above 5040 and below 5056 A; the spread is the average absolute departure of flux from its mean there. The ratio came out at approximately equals 0.089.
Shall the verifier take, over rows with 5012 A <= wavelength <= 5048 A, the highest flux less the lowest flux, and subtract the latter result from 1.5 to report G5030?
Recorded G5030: 1.154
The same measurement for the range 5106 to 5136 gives 1.049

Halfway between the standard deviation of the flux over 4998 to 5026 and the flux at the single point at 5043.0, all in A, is 0.52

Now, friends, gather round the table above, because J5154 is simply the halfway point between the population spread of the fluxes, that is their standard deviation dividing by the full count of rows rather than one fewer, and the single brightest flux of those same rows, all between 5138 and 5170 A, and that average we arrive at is 0.607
